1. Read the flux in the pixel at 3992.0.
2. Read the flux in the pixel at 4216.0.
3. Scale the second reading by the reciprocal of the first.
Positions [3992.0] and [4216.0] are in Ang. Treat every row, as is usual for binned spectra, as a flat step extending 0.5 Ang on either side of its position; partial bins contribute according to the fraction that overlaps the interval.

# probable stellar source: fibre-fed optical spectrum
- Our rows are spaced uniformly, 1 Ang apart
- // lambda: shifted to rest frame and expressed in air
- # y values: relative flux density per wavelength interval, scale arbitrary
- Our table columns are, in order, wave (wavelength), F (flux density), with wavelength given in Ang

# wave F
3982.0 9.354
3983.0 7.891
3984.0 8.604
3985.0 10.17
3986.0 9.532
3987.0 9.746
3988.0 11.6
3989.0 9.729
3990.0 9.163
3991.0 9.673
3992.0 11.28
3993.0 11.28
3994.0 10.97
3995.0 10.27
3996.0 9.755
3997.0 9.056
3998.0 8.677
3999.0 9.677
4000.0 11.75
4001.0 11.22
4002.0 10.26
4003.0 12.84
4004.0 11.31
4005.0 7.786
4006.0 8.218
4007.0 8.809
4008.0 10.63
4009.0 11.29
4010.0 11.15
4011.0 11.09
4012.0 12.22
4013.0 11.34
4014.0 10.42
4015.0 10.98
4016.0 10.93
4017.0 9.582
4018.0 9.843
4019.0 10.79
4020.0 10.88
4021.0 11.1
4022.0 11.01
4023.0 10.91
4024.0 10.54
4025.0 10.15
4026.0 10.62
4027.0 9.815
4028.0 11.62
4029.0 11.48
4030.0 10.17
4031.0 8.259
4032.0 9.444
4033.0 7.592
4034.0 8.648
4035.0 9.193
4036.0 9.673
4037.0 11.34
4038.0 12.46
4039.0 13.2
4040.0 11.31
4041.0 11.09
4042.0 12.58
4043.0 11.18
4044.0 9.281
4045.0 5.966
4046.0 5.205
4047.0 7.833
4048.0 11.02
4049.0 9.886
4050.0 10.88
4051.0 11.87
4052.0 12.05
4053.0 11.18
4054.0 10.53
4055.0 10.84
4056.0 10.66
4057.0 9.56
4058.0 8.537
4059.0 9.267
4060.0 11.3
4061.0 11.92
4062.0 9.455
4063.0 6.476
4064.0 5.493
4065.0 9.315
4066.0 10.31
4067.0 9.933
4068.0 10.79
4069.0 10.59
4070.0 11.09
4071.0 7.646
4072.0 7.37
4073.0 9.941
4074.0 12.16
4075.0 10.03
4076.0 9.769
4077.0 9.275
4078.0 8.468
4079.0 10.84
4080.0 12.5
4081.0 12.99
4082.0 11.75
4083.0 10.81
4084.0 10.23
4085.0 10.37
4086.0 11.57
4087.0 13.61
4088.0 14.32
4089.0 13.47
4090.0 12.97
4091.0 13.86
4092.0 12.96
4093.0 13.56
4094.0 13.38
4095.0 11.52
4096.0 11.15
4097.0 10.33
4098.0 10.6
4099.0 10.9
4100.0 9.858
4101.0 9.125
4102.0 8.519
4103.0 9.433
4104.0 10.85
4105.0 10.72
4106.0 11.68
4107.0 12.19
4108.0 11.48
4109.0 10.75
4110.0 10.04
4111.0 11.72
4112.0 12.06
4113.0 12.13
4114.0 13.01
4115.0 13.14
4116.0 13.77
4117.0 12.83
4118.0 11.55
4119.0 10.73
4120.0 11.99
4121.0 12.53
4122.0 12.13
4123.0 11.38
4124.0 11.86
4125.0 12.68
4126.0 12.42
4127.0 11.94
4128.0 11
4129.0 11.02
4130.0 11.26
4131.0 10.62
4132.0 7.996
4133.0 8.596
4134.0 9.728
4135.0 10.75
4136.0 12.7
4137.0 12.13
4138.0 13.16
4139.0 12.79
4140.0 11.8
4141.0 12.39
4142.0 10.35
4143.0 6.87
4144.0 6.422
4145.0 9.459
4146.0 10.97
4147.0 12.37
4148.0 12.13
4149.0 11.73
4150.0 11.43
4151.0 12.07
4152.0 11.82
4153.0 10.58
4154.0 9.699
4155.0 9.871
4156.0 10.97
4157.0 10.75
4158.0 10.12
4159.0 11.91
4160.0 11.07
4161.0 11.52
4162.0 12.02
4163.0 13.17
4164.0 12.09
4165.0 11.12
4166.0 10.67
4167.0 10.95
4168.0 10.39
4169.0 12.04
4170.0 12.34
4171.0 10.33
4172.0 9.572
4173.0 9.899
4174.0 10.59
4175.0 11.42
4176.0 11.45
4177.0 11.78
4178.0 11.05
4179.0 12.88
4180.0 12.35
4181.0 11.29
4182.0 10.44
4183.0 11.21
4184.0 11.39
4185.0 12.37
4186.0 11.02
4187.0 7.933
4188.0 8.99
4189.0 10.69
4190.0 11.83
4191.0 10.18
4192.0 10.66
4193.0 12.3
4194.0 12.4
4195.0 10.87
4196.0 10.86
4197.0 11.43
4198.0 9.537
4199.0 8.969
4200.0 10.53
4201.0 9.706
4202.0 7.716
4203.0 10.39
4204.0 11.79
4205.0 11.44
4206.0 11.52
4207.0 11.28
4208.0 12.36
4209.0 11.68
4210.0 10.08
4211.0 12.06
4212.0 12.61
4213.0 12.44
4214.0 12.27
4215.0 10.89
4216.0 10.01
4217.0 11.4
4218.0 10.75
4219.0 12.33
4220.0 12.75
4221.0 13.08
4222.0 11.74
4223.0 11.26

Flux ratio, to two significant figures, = 0.89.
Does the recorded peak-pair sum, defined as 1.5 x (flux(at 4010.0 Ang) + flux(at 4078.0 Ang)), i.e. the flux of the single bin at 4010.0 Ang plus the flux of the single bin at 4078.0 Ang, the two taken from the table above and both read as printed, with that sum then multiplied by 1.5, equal 29.4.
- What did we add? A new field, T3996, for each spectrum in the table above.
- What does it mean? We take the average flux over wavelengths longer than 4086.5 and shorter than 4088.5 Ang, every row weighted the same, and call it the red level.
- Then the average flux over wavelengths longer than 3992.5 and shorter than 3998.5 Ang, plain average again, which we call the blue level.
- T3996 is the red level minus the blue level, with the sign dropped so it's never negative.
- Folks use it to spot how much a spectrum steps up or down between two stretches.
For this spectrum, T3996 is 4.0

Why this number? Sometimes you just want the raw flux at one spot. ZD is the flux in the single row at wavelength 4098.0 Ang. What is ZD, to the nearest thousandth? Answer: 10.600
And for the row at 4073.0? 9.941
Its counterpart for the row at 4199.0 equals 8.969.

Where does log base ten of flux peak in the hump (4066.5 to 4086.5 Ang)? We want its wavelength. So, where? 4081.0 Ang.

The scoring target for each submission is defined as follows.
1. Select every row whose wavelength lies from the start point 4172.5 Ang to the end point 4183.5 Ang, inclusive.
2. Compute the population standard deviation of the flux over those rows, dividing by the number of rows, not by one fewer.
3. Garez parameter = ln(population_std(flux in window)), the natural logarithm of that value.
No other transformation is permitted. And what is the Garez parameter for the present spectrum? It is -0.22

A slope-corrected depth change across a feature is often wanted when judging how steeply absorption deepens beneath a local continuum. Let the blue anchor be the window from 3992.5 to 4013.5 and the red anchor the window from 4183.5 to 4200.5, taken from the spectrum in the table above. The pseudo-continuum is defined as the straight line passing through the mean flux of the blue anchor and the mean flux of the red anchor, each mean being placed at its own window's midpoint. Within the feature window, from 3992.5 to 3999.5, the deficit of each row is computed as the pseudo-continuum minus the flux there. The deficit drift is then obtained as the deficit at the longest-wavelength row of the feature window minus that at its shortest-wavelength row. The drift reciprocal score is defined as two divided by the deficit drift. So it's 1.2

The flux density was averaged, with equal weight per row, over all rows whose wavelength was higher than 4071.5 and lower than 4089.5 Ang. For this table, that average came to 11.1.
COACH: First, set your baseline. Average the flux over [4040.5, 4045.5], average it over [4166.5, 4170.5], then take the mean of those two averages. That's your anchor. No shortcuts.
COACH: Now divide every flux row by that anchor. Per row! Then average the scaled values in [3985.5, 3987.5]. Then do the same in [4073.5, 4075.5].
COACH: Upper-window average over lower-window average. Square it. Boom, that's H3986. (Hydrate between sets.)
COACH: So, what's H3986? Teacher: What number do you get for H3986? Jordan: 1.3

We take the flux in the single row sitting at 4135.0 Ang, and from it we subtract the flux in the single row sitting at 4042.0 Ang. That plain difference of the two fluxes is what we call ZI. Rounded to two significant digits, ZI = -1.8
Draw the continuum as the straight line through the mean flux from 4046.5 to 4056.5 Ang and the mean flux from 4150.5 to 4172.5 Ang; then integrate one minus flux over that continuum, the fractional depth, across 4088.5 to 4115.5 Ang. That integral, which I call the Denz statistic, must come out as -1.6 Ang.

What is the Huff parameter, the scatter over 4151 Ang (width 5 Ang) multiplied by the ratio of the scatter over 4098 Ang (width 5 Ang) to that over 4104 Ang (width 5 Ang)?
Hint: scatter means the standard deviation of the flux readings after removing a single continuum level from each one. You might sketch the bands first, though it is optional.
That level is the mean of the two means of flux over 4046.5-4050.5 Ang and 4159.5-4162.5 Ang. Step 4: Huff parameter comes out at 0.2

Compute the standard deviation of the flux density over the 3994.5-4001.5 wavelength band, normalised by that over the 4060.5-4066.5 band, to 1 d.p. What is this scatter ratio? 0.5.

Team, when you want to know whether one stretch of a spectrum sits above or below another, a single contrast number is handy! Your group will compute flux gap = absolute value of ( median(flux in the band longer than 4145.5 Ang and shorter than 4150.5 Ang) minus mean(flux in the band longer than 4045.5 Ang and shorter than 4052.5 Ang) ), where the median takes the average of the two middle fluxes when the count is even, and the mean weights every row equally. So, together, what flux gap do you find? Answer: 1.9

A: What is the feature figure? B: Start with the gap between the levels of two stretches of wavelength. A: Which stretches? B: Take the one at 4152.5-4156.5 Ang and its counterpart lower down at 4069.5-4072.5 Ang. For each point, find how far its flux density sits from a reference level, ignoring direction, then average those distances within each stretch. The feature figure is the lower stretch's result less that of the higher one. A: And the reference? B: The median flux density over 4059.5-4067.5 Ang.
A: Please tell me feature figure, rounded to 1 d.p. 1.3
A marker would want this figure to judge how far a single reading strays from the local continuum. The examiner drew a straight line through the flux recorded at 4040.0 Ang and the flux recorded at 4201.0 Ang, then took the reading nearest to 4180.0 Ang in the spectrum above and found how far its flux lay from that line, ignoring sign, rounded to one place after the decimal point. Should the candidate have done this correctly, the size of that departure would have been 2.4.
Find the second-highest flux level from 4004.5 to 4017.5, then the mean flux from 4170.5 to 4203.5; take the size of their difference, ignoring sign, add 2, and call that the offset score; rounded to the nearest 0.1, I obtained 2.6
